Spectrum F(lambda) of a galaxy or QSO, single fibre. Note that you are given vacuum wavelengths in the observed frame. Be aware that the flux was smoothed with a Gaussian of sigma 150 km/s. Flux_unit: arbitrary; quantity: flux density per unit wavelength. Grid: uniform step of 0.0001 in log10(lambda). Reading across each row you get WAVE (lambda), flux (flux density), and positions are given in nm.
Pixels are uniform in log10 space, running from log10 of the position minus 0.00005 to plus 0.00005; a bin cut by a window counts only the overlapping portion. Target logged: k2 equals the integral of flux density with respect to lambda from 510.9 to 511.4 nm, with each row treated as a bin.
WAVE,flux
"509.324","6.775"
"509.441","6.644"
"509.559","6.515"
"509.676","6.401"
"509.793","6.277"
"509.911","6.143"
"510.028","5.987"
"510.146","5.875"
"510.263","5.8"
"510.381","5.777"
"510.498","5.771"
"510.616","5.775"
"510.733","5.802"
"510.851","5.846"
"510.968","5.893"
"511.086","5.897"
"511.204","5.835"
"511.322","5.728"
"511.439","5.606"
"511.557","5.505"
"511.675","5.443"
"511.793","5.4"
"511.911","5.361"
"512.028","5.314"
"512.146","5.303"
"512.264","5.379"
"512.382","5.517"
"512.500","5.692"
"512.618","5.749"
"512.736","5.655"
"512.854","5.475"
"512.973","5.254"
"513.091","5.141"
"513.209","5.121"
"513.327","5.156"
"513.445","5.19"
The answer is 2.92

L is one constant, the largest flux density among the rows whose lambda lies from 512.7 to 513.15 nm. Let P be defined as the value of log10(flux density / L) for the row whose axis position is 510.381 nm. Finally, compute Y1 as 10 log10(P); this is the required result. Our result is -20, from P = 0.009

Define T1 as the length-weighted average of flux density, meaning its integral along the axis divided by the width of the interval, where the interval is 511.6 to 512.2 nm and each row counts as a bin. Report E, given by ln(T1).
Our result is 1.68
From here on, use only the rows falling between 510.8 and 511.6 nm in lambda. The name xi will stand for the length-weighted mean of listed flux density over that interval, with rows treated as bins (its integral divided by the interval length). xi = 5.76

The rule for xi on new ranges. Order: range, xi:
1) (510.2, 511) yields 5.81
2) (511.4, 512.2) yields 5.42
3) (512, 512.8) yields 5.52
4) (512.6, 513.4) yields 5.34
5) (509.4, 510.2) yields 6.25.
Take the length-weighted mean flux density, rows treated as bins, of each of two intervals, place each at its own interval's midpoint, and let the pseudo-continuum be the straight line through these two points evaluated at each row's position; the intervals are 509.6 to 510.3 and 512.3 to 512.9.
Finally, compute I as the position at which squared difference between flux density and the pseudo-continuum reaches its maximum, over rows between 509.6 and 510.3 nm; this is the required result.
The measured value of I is 510.263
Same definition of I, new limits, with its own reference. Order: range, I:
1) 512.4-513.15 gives 513.091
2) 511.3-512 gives 511.911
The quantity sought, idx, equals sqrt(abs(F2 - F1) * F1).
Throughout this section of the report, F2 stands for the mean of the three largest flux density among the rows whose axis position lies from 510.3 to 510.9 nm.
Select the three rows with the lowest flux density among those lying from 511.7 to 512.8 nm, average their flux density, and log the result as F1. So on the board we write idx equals 1.6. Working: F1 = 5.3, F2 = 5.81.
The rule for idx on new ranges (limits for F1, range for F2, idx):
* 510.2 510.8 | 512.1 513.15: 0.7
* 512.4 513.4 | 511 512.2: 1.9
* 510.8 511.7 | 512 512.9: 1.0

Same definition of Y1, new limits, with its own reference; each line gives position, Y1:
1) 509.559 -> -12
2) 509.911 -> -14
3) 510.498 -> -21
